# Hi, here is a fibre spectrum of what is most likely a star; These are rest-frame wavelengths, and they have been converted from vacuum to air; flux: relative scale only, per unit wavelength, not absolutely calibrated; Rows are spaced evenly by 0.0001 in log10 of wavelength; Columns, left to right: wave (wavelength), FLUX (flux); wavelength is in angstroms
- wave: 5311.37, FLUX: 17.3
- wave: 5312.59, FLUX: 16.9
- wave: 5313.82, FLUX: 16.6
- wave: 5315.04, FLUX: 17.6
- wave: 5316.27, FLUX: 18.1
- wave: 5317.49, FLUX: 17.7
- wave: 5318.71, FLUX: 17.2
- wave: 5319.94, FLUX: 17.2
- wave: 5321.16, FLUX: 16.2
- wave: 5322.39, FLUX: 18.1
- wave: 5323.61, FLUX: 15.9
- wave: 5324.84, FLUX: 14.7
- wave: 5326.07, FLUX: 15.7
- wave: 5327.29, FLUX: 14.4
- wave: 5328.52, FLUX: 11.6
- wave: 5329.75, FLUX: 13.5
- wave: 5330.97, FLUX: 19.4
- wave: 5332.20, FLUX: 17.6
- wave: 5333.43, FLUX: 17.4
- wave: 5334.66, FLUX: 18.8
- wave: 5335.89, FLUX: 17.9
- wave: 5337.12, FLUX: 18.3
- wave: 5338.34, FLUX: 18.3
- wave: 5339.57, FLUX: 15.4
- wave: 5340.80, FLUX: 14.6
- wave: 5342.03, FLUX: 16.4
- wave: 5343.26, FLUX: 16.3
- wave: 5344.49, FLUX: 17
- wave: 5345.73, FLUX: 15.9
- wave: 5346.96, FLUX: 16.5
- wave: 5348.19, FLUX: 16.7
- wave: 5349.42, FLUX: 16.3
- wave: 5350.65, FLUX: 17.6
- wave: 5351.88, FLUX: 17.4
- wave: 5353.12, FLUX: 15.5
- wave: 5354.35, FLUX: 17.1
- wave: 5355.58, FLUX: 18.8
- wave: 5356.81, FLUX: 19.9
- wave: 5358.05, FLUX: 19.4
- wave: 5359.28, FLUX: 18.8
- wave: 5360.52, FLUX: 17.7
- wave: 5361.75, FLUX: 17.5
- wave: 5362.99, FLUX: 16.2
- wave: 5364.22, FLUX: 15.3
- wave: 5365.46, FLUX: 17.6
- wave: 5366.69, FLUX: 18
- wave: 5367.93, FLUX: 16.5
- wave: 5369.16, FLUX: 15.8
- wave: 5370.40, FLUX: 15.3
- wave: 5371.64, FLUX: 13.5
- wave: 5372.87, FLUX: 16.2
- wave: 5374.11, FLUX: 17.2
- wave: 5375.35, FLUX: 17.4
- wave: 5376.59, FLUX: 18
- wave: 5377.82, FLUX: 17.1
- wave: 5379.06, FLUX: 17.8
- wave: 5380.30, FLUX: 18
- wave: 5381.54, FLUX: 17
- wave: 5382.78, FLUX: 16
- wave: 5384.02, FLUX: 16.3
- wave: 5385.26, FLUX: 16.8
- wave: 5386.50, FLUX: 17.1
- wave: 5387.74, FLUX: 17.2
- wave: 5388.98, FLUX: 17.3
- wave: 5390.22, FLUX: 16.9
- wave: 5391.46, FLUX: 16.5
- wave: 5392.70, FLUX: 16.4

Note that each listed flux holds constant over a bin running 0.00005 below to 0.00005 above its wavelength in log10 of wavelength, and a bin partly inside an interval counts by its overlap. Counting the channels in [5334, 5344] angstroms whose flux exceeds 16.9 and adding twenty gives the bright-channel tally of 24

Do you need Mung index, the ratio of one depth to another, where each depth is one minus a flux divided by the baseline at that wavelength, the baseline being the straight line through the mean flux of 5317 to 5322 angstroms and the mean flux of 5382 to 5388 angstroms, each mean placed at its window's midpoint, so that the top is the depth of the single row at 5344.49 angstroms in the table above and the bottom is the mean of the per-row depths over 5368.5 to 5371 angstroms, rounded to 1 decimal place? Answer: -0.1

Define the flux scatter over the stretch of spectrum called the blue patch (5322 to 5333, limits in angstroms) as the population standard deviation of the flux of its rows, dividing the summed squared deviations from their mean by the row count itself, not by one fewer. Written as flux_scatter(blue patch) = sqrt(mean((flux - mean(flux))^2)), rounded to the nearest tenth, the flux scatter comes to 2.3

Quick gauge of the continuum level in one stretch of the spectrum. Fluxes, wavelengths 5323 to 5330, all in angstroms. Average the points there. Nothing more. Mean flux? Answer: 14.3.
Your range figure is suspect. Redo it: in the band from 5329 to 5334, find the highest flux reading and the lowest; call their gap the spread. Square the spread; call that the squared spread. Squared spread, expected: 35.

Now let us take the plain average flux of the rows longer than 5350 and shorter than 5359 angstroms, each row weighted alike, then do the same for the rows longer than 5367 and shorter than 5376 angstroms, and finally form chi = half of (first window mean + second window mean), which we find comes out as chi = 17.0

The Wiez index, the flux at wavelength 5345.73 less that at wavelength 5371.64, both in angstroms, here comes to 2.4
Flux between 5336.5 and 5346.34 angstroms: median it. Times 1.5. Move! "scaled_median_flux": 24.5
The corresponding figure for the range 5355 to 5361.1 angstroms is 28.2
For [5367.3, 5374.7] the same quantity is 24.0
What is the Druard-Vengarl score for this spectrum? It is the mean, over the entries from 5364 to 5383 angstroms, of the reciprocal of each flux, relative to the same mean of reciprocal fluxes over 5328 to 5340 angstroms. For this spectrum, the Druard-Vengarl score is 0.99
